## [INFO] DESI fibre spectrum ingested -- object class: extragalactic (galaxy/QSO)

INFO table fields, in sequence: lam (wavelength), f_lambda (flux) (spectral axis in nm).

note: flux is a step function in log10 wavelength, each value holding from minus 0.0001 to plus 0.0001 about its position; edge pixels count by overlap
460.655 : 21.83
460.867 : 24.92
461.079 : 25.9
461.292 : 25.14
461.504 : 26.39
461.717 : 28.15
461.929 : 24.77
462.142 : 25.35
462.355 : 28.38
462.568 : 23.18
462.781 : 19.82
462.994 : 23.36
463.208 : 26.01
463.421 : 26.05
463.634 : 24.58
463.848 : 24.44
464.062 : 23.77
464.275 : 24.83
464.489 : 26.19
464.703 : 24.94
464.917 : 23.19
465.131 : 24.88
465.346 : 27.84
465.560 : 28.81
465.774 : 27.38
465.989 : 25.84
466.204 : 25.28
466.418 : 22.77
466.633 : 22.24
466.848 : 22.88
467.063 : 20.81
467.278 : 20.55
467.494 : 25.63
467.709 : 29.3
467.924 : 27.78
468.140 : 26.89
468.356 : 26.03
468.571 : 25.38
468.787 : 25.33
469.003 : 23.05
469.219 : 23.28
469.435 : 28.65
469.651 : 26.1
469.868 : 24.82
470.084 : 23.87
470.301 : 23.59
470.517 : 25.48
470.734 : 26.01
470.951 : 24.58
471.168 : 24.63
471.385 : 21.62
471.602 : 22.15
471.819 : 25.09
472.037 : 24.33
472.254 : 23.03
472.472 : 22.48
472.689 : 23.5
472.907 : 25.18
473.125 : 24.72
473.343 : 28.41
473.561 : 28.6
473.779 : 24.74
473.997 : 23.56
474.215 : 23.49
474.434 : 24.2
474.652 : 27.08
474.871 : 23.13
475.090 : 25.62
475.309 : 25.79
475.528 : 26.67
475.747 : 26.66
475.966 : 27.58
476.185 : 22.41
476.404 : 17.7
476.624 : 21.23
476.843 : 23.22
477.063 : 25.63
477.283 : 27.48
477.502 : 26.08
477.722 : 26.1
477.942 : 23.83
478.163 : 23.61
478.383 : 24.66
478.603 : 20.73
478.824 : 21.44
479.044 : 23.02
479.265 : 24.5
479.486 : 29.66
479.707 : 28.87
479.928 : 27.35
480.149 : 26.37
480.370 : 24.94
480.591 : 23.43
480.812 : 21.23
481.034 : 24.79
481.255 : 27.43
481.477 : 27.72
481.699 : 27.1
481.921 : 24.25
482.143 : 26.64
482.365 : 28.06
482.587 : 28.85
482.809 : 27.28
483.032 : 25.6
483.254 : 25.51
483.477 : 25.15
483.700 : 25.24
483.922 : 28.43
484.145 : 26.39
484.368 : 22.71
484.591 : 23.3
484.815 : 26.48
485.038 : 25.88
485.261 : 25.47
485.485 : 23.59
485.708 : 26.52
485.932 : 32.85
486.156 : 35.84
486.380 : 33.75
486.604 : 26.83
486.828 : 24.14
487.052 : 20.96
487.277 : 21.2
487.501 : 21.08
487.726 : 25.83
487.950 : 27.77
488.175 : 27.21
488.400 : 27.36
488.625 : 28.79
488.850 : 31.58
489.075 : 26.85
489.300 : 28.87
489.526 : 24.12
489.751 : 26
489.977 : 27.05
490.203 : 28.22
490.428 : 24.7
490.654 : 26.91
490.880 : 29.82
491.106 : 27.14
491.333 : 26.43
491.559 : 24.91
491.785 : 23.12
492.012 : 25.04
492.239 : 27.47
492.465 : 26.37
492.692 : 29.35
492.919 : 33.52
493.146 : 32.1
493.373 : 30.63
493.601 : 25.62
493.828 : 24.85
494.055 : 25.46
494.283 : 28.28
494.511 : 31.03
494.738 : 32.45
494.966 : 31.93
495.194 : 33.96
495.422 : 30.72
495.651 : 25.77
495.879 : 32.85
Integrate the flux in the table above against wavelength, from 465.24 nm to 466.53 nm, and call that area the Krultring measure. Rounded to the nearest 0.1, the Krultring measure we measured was 33.9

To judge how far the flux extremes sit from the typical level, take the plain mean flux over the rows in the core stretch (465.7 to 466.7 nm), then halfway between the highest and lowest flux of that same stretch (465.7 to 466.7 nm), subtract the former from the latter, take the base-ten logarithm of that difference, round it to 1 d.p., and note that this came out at -1.0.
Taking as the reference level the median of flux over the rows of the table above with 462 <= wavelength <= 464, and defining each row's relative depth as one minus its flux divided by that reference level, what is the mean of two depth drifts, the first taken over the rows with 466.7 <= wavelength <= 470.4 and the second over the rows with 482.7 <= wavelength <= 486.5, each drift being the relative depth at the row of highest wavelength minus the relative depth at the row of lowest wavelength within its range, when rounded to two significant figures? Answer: -0.15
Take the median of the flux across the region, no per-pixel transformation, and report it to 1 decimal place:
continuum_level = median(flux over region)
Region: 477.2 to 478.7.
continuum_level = 24.7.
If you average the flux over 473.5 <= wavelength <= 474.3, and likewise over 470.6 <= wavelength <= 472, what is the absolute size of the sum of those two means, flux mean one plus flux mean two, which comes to 49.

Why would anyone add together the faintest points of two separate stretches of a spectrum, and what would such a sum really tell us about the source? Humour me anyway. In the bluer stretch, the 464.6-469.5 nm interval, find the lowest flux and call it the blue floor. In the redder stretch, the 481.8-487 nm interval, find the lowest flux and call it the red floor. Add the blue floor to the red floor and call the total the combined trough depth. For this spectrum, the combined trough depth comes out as 43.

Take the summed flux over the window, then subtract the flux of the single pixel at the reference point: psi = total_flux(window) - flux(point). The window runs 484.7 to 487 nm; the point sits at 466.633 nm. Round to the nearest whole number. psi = 259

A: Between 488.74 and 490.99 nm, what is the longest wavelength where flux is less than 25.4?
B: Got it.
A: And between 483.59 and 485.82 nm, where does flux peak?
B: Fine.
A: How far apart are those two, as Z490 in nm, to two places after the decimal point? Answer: 6.51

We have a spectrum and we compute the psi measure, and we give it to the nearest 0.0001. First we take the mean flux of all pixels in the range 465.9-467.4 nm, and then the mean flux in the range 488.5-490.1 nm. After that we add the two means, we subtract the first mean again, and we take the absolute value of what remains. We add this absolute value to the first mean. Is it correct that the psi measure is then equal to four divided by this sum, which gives 0.0792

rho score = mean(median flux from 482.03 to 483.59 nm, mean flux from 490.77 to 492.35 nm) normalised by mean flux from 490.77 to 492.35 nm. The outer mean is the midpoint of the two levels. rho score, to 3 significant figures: 1.01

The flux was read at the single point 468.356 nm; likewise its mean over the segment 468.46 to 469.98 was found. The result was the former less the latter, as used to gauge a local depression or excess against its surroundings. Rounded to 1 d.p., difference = 0.8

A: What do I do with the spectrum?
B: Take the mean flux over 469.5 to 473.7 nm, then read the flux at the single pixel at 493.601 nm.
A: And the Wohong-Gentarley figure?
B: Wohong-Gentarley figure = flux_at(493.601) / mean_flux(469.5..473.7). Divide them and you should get 1.0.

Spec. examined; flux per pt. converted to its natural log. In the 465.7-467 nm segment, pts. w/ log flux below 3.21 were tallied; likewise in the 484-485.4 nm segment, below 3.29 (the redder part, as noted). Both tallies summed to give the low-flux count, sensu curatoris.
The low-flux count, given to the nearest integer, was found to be 9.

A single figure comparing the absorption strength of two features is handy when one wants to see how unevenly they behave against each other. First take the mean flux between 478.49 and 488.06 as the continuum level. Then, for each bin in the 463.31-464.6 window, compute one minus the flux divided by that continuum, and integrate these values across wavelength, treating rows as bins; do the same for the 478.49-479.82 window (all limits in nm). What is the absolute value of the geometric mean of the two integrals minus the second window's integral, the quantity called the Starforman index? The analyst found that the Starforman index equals 0.008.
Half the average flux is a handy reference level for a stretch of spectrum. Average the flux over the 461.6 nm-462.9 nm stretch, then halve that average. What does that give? 12.5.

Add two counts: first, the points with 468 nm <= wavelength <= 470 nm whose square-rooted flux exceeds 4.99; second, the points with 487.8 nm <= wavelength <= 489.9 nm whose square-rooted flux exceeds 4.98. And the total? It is 14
